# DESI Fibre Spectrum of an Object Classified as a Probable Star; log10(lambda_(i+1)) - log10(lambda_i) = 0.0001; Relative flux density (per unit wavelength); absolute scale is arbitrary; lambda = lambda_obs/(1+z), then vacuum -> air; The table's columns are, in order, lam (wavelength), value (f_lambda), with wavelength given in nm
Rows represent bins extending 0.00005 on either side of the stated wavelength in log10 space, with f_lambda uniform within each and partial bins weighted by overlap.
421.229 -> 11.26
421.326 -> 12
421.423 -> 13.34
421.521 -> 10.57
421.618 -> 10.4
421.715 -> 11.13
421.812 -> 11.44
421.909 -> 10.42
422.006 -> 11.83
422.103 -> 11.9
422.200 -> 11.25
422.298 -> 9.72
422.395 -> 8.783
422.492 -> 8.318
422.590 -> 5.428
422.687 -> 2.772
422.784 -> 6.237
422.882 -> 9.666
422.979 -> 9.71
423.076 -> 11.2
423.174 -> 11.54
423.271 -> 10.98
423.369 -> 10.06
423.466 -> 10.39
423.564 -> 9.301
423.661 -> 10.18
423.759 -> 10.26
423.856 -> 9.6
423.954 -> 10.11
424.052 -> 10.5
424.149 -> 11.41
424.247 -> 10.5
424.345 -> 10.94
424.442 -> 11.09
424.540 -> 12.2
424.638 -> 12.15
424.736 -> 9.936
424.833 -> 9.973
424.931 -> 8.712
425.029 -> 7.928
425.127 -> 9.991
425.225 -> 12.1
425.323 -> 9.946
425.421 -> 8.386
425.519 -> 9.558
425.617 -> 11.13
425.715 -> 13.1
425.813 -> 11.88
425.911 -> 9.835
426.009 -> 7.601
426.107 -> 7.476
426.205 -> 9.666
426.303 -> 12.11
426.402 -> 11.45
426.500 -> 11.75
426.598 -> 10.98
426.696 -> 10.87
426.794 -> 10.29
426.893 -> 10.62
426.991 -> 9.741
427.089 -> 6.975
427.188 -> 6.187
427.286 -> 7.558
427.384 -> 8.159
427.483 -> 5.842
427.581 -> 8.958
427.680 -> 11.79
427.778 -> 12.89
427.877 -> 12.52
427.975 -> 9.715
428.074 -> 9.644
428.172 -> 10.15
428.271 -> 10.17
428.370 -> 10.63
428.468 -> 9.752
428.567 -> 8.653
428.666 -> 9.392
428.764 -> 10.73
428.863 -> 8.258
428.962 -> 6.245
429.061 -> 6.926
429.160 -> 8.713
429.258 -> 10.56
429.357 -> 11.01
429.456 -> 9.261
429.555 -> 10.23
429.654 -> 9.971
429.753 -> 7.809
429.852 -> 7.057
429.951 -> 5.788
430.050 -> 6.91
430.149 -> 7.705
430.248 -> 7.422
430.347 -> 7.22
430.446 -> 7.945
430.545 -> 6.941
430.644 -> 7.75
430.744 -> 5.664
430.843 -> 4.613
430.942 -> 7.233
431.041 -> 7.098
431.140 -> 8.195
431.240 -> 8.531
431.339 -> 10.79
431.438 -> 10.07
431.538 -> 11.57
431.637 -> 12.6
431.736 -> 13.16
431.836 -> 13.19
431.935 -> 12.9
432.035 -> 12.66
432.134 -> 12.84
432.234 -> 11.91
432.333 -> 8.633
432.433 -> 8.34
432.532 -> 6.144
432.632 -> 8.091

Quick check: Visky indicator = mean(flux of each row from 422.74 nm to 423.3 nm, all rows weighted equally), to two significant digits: 9.9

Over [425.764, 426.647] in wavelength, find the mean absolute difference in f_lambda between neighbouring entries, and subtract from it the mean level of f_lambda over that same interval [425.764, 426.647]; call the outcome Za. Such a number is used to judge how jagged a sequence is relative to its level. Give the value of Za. -9.0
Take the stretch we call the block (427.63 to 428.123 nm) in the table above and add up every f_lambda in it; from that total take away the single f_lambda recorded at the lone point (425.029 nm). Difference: 49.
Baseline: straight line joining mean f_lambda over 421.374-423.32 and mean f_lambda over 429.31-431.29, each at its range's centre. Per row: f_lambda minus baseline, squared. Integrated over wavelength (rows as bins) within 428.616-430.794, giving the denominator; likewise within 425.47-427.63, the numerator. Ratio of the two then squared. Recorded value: 3.7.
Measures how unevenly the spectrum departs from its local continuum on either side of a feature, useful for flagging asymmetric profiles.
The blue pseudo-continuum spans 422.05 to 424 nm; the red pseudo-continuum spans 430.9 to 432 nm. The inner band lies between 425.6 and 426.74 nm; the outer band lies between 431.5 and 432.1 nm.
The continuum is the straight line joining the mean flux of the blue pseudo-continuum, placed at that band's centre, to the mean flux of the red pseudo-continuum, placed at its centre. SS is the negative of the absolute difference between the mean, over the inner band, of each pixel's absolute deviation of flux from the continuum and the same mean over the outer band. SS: -0.5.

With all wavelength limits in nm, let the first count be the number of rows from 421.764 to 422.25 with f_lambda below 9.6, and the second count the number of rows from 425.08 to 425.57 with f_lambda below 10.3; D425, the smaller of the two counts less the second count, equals -4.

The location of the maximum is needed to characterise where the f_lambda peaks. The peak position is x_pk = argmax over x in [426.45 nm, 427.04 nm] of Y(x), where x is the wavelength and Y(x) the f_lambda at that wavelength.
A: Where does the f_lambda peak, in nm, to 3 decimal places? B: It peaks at 426.500 nm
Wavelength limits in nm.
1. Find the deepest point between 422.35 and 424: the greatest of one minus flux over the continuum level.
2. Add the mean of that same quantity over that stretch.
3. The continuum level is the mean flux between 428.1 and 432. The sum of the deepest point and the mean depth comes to 0.7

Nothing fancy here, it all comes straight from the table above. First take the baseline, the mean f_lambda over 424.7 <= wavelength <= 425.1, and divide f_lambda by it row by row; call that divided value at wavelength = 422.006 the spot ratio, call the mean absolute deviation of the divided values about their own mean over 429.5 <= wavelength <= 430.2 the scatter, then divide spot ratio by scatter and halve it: 4.8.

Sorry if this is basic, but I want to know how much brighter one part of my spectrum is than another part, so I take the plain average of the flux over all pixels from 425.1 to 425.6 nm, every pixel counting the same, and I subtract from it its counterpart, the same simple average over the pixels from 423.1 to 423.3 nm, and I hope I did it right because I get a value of -1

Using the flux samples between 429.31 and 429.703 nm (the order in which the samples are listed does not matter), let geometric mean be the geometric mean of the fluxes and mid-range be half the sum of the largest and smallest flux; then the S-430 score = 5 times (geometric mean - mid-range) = -0.18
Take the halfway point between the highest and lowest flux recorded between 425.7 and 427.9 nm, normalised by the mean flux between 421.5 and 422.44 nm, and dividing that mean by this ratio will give 12.2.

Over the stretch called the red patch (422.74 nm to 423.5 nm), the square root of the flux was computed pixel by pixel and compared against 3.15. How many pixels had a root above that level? 5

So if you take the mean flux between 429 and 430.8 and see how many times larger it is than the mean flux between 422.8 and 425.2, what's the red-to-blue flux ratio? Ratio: 0.78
